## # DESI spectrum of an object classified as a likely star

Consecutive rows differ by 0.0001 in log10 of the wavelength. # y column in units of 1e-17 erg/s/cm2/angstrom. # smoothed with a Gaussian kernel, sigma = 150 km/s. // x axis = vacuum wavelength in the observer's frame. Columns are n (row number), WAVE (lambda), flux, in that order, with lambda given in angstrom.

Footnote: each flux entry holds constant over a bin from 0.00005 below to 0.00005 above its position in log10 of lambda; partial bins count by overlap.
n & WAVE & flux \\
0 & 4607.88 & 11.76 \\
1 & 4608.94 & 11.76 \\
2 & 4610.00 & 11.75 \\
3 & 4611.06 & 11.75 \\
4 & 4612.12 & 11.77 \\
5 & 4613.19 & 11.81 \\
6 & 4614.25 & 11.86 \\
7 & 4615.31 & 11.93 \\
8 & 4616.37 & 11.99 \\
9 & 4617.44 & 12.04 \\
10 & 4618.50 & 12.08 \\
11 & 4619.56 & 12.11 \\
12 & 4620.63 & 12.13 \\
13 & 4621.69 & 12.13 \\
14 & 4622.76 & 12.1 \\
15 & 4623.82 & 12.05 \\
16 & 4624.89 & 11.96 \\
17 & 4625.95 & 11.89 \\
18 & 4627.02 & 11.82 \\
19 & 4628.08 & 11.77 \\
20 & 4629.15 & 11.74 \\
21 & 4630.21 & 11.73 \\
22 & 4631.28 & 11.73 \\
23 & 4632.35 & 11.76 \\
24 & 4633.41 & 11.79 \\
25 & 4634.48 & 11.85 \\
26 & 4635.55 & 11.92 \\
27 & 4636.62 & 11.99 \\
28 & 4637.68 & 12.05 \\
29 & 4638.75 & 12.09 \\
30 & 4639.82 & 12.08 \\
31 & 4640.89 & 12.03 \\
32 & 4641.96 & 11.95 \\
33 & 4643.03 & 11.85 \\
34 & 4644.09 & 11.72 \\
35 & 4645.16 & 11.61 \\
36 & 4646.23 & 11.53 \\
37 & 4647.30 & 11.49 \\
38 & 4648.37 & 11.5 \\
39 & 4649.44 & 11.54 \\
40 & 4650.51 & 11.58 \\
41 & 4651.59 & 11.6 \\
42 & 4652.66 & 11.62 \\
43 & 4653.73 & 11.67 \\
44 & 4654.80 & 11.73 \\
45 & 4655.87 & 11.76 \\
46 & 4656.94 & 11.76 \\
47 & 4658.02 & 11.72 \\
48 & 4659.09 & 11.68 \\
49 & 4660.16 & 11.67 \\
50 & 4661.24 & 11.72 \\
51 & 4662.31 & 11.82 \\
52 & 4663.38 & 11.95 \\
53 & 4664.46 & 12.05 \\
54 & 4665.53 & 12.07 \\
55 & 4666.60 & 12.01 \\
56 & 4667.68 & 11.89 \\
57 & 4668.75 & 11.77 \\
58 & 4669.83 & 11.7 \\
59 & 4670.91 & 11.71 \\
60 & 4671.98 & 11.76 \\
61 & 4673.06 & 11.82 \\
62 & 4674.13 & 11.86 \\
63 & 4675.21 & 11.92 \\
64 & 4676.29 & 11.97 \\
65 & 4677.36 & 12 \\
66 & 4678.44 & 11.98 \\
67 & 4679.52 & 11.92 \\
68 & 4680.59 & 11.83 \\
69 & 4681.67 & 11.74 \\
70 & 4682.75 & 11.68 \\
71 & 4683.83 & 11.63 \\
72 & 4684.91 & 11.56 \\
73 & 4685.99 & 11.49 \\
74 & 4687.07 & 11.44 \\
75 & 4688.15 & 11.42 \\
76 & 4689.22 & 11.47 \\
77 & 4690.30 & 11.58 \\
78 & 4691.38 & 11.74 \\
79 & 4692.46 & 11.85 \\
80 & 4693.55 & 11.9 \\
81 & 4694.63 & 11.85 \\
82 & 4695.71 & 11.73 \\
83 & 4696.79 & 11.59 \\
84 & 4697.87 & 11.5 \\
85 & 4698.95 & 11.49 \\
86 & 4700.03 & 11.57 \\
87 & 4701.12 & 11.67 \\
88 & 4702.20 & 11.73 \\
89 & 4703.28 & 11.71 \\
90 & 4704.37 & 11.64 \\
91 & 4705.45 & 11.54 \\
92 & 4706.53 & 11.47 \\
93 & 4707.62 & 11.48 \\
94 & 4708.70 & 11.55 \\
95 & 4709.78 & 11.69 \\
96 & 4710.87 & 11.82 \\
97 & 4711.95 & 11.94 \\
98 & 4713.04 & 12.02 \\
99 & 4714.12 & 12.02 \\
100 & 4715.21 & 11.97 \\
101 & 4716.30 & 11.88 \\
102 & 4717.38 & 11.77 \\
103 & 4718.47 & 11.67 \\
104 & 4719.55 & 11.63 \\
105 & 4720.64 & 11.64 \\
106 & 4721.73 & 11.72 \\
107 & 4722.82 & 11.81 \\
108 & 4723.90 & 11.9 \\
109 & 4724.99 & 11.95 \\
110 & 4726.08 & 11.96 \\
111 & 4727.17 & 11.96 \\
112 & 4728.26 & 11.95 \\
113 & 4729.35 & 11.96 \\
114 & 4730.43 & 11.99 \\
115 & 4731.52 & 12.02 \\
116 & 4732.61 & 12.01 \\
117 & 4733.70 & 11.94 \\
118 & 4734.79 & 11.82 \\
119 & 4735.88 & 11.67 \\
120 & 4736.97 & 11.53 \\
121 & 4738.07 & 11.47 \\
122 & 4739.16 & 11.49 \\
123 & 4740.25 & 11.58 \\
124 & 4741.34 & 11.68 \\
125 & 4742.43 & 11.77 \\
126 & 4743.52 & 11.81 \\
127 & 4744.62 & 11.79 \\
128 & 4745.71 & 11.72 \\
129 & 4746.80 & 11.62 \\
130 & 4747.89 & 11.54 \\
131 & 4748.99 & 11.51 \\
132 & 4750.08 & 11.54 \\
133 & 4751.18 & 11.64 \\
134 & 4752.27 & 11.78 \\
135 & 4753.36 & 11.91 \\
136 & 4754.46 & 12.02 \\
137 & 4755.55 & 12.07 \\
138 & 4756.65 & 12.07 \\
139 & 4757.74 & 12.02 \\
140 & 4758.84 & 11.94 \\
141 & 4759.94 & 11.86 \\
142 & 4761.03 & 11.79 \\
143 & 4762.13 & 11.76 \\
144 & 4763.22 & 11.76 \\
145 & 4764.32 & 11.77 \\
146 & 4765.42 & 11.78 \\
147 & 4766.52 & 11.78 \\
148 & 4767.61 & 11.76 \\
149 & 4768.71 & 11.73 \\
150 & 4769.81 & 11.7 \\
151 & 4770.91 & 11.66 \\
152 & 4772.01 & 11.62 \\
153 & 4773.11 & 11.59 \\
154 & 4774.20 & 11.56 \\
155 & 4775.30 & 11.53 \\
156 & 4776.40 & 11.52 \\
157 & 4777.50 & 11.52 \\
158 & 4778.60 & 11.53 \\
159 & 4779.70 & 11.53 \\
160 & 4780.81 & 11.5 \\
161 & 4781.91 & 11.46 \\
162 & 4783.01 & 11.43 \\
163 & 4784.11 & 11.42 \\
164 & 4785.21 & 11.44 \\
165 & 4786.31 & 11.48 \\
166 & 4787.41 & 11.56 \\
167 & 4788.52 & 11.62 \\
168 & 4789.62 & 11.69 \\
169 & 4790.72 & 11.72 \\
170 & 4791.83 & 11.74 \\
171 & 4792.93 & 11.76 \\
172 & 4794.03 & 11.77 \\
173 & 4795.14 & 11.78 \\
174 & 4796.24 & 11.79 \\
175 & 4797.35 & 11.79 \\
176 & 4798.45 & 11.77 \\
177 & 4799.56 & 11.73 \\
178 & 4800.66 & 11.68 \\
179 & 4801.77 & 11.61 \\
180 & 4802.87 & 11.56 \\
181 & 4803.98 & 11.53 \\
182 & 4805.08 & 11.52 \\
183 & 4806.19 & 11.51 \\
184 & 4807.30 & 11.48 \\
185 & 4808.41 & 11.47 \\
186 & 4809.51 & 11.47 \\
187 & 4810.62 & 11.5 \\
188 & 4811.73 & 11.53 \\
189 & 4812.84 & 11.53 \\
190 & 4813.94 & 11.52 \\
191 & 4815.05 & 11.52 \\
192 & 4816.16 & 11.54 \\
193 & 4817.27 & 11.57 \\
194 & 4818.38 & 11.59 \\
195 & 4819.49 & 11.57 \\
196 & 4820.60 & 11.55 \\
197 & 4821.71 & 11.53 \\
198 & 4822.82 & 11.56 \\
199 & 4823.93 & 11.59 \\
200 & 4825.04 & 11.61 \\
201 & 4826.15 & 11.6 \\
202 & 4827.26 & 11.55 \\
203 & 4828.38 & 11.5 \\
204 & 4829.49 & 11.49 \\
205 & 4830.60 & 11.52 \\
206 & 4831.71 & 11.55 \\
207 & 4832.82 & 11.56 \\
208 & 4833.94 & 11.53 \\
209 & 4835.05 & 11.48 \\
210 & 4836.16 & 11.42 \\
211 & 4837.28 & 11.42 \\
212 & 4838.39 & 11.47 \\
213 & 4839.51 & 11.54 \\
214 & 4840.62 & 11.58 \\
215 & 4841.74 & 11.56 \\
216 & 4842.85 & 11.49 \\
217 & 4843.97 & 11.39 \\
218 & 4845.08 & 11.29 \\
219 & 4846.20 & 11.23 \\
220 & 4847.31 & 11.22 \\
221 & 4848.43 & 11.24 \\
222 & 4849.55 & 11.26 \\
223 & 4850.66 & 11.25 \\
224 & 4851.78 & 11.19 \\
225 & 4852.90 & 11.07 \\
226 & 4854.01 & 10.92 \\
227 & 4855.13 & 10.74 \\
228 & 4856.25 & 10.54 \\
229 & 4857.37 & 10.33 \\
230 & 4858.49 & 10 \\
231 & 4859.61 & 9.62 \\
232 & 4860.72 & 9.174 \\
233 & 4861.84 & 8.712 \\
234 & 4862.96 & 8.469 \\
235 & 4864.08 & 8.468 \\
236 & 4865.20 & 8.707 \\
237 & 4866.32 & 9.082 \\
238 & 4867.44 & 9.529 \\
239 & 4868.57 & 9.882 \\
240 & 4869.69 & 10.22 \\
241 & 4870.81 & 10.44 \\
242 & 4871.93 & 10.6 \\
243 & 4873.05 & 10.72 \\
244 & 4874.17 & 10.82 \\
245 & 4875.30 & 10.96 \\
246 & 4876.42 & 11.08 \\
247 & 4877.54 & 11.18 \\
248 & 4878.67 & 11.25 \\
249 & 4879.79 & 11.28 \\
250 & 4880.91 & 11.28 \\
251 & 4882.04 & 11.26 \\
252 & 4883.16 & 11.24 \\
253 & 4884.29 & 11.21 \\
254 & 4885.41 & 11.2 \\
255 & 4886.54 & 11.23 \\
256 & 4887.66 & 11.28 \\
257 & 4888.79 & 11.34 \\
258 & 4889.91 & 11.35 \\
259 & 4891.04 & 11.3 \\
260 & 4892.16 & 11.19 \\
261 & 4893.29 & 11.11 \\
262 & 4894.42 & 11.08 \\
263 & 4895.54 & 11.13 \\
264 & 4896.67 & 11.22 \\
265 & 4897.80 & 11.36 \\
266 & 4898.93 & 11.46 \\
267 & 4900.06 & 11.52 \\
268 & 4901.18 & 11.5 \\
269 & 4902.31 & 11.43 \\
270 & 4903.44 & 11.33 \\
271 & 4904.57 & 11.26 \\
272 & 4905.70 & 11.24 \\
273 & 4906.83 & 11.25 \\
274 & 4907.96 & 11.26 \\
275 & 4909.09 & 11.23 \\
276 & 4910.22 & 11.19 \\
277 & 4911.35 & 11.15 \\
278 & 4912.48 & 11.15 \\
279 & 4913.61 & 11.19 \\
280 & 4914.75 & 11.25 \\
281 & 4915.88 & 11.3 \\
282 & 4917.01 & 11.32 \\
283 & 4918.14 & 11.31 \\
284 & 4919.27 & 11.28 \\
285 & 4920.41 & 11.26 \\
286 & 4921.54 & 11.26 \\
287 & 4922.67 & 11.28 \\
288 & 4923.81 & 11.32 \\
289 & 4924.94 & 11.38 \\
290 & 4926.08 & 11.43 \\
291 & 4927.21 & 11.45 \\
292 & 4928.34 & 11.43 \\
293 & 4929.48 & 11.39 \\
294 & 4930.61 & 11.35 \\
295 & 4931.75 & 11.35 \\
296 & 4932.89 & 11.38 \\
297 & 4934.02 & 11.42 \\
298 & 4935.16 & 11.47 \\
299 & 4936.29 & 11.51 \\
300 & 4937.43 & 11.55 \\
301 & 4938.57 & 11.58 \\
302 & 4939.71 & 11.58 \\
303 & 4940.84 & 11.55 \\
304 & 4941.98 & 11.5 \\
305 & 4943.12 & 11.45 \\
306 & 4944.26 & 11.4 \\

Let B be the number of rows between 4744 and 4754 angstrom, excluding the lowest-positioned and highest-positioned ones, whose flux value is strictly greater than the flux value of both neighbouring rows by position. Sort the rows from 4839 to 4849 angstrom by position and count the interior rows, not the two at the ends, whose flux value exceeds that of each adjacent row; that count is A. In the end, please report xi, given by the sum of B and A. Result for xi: 1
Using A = 1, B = 0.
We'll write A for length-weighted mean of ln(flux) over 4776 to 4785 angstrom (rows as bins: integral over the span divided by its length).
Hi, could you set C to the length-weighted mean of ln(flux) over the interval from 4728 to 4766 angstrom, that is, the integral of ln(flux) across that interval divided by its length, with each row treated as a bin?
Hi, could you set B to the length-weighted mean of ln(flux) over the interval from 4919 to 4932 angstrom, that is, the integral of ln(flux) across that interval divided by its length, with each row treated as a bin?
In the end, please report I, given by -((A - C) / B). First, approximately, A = 2.44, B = 2.428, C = 2.47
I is 0.011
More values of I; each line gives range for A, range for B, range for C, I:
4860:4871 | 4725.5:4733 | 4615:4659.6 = 0.101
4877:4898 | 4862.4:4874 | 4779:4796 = 0.014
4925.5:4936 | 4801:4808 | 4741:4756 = 0.012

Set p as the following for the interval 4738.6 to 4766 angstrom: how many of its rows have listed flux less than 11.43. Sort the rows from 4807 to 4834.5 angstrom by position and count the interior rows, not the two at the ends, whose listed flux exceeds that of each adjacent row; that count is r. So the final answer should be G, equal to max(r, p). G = 3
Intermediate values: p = 0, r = 3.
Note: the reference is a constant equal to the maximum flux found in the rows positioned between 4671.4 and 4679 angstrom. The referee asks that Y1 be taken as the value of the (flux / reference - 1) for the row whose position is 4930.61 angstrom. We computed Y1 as -0.054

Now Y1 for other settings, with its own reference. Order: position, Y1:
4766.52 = -0.018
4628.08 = -0.019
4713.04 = 0.002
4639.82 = 0.007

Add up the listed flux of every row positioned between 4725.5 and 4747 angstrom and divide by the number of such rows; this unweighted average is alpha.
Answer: 11.79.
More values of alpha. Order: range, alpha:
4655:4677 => 11.83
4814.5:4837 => 11.54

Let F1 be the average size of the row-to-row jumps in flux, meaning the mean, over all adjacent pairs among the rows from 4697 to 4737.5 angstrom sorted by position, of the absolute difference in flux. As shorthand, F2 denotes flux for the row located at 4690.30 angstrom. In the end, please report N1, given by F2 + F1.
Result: 11.6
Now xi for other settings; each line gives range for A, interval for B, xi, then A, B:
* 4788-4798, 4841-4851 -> 1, 0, 1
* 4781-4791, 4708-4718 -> 0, 0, 0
